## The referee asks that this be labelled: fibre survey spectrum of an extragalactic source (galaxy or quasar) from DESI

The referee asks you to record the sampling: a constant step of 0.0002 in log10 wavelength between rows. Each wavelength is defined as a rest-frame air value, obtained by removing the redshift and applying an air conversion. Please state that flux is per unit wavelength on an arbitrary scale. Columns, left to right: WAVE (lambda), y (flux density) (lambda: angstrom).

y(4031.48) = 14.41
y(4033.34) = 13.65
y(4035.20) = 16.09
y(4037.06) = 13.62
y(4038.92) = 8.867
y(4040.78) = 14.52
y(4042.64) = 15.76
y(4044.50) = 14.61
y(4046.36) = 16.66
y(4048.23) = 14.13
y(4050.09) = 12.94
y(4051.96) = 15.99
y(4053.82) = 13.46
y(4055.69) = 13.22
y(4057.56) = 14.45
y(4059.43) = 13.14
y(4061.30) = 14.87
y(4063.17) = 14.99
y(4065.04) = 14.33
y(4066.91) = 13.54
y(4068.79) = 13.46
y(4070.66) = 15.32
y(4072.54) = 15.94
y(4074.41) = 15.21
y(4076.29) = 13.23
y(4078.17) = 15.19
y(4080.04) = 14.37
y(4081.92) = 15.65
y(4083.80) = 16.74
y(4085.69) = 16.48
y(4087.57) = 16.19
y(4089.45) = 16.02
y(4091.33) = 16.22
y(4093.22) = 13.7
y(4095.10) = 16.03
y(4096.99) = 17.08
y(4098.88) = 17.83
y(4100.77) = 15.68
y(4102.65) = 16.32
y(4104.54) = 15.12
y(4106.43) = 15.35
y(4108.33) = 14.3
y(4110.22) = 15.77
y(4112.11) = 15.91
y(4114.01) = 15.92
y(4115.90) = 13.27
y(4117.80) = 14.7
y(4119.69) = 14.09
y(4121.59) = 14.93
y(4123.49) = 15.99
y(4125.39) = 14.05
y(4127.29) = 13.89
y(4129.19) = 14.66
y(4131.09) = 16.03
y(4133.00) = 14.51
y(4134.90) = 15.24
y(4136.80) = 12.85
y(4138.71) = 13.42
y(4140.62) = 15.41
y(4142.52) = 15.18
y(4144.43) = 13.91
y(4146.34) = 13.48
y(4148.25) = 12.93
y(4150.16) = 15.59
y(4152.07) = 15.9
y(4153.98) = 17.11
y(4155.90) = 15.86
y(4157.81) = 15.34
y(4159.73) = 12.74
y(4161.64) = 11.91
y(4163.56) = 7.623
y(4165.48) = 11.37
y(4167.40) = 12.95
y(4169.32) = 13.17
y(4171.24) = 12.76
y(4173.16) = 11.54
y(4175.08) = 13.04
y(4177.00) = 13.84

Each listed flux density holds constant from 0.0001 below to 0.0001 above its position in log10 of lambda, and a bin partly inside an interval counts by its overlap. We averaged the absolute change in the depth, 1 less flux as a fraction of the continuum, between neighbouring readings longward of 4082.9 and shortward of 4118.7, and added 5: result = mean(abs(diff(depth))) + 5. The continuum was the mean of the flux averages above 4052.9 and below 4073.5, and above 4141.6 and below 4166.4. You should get 5.07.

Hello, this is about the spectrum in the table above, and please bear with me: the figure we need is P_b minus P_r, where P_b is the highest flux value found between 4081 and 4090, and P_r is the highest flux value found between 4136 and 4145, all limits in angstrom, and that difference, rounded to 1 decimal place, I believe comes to 1.3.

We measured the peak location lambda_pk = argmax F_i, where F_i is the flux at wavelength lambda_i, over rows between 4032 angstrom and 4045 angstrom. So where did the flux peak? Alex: 4035.20 angstrom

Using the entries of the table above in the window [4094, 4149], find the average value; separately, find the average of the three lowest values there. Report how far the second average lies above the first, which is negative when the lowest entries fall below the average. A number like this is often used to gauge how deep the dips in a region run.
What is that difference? -1.94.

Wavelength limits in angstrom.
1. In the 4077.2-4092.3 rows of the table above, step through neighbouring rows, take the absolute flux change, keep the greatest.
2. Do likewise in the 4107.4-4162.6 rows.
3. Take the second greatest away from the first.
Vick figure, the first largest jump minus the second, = -1.4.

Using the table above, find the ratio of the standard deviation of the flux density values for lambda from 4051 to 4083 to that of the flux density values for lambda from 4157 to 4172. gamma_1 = 0.5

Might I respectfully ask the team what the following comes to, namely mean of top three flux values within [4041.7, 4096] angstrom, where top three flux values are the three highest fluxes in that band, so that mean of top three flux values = 16.6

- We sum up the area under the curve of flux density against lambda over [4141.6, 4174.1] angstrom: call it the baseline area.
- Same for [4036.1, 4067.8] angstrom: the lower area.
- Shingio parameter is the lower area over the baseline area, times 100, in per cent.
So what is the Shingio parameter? 102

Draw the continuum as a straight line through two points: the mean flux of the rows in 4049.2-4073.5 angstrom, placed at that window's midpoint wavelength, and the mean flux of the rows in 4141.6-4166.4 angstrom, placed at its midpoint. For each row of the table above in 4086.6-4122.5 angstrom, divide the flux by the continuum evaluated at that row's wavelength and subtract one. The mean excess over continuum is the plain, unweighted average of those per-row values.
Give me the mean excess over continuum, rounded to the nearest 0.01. 0.10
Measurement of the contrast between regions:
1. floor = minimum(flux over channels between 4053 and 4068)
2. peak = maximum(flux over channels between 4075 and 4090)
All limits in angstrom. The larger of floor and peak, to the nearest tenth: 16.7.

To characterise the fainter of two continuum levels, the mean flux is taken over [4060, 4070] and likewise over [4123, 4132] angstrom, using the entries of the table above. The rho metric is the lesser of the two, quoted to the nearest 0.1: 14.2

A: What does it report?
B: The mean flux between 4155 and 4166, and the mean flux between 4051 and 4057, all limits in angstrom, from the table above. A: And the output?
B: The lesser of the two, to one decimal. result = 12.5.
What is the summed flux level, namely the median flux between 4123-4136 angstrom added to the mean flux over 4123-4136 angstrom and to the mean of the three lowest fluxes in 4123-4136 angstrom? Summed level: 43.7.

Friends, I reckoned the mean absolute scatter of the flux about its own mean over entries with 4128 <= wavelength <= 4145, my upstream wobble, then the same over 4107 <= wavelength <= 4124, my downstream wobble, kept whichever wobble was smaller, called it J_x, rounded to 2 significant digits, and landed 0.81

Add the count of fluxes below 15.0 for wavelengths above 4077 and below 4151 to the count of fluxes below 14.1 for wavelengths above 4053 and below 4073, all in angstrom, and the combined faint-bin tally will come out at 21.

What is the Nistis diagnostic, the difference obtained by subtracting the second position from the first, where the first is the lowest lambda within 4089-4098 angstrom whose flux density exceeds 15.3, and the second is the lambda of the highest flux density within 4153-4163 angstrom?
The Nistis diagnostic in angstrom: -64.5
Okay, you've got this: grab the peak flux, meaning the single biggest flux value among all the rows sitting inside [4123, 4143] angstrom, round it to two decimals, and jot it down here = 16.03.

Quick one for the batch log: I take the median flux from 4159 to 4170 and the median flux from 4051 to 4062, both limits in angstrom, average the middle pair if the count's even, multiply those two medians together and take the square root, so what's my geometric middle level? 13.1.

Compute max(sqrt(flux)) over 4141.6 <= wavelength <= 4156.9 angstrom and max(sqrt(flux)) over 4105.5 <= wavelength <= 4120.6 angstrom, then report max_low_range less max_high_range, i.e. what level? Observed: -0.15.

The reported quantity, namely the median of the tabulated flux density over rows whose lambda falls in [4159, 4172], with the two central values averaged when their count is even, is 12.7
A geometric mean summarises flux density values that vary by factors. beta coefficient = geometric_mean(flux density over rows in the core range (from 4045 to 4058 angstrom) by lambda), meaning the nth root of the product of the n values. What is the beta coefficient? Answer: 14.3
